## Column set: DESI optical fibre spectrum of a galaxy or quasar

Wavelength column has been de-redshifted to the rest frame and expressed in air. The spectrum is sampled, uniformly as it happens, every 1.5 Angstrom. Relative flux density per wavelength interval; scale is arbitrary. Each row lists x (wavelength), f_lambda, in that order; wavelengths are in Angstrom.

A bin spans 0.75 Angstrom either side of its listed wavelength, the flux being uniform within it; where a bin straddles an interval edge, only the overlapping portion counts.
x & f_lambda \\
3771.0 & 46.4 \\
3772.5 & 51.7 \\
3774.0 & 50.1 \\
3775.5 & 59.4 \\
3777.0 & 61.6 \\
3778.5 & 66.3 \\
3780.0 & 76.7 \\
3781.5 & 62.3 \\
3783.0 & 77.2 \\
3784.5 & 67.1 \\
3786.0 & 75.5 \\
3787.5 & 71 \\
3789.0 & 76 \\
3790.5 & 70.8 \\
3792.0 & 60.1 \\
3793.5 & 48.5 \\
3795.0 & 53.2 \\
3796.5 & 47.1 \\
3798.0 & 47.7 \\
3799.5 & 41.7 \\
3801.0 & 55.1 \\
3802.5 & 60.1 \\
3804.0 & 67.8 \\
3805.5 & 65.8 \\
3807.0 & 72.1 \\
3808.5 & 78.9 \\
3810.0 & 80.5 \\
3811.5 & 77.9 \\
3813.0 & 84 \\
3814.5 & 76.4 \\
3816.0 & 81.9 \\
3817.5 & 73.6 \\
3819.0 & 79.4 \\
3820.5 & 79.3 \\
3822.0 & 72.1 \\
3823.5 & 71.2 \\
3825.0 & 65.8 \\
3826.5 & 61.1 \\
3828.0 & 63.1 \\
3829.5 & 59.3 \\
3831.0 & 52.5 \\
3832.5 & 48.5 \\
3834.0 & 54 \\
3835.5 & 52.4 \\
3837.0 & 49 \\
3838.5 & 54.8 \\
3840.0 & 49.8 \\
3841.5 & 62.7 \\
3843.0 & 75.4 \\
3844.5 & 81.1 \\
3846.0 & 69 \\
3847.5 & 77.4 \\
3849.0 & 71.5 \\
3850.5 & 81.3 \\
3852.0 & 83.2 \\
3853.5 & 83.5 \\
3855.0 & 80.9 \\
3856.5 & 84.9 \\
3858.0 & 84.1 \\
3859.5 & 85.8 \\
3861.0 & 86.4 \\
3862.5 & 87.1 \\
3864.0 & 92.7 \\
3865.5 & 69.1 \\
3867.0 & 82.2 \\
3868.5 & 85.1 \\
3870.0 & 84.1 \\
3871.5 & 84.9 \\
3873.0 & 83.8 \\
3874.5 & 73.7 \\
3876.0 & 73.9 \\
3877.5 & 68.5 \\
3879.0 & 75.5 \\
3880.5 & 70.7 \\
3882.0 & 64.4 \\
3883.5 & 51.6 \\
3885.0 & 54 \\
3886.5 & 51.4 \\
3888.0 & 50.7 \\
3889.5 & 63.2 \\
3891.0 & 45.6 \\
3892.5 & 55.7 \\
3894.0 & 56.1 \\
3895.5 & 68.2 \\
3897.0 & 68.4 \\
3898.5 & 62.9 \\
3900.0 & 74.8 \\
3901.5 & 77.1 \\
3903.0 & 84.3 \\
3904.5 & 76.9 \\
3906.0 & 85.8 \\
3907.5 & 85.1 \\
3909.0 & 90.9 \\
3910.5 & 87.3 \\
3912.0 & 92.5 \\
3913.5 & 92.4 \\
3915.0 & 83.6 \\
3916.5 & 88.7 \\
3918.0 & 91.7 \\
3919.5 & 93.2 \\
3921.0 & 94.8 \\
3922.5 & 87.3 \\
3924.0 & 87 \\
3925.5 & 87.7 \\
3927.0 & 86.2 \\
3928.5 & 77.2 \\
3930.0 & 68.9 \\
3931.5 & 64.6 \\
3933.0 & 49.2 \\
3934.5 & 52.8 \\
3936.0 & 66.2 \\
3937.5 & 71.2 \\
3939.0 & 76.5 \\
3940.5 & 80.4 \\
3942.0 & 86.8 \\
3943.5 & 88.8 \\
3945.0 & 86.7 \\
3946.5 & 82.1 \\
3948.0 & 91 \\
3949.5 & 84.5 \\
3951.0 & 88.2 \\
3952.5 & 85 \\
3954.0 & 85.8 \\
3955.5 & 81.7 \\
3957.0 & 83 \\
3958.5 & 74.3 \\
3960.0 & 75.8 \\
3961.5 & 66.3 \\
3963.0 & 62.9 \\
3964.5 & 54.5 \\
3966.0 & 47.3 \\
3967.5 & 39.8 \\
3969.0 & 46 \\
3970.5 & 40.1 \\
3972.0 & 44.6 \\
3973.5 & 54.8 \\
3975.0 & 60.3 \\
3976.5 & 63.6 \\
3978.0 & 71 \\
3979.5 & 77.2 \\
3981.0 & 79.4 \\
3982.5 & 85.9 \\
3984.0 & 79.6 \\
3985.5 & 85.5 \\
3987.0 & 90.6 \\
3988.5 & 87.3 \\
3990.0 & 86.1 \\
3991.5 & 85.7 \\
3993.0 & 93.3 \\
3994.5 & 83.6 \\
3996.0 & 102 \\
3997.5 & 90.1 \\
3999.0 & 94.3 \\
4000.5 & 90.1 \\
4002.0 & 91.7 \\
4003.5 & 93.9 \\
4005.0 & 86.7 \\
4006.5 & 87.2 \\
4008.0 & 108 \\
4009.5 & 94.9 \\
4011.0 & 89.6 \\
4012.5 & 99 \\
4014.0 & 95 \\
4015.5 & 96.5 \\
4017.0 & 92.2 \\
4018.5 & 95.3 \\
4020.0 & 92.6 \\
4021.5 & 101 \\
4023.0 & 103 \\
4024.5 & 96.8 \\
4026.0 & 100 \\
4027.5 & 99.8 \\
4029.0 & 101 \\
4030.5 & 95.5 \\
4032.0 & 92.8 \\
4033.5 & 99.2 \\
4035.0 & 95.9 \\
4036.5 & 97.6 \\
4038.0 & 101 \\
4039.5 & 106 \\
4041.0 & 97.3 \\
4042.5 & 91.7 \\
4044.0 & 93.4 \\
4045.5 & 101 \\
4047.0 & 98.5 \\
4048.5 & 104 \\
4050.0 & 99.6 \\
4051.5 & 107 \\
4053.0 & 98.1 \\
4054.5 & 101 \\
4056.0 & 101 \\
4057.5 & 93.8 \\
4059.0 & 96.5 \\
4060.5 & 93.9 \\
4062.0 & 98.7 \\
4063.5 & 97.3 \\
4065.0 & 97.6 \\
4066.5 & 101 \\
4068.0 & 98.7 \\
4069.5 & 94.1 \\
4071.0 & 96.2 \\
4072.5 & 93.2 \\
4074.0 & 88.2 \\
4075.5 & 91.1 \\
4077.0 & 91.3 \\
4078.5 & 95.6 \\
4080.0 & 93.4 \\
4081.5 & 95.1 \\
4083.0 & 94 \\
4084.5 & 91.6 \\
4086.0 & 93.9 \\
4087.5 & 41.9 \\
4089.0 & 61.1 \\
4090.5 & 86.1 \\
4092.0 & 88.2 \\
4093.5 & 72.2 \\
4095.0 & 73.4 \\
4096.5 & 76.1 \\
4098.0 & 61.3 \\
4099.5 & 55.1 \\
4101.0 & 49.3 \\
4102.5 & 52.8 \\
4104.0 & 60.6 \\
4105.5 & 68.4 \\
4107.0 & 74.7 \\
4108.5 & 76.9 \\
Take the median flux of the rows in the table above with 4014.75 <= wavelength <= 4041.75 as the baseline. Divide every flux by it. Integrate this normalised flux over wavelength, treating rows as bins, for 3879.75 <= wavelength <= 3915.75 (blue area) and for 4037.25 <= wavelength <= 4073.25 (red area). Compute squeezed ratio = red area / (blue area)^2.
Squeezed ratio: 0.0535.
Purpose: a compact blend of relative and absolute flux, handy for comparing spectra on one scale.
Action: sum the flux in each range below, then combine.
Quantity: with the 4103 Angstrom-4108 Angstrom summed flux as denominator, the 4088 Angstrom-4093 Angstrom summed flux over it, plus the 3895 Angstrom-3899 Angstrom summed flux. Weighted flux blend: 201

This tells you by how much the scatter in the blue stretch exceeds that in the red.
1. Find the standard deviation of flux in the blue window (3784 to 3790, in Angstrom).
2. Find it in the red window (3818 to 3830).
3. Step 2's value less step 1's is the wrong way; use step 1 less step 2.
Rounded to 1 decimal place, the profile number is -3.7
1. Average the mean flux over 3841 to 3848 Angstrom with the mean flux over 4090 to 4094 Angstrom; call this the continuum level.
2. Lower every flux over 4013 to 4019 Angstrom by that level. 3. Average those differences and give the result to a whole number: 17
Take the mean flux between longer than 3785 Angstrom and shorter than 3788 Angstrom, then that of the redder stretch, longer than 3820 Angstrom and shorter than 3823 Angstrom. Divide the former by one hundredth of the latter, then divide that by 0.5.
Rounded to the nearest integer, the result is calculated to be 194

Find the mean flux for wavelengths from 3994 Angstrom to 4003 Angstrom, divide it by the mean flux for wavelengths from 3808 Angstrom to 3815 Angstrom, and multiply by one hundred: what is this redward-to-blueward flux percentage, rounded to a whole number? 116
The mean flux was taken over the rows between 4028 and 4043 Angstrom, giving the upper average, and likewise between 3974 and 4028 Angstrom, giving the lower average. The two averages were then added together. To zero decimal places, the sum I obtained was 187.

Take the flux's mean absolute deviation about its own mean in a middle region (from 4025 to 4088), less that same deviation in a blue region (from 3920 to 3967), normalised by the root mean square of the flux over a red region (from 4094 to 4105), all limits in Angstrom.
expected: -0.097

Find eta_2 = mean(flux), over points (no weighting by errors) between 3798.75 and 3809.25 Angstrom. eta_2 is 63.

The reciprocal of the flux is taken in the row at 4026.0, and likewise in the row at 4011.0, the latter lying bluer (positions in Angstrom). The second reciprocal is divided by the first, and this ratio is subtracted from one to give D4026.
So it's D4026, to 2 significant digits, -0.12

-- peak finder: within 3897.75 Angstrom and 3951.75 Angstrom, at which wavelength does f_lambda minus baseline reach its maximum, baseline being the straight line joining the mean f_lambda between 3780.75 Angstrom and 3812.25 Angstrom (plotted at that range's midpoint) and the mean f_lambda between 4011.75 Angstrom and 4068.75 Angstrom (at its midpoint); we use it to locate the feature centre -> 3921.0 Angstrom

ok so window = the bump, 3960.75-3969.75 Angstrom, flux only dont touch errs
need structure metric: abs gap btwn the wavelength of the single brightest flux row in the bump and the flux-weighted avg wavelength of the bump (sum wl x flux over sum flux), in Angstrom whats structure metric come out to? 3.3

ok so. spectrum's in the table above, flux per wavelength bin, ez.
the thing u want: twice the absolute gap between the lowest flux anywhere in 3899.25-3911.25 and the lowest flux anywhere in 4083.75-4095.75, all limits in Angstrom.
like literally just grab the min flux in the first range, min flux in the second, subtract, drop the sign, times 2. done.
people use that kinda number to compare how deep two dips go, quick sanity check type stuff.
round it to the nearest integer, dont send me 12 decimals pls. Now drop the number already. 66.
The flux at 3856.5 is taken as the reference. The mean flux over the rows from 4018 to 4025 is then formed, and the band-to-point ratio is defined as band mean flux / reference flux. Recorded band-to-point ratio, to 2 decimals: 1.15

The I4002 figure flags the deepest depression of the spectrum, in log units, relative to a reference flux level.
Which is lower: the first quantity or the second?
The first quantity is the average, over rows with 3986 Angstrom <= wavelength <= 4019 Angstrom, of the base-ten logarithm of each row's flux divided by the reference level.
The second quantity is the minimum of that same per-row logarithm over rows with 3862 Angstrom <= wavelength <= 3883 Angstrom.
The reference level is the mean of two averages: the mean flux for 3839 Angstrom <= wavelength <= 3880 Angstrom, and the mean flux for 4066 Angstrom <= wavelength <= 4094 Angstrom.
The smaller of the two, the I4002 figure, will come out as -0.11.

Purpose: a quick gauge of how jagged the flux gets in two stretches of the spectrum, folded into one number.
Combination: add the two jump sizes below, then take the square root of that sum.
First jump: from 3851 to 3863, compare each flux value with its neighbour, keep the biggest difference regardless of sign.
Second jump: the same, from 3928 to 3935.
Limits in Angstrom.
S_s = 4.4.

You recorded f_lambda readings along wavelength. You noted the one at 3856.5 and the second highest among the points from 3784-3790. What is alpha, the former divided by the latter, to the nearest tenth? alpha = 1.1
